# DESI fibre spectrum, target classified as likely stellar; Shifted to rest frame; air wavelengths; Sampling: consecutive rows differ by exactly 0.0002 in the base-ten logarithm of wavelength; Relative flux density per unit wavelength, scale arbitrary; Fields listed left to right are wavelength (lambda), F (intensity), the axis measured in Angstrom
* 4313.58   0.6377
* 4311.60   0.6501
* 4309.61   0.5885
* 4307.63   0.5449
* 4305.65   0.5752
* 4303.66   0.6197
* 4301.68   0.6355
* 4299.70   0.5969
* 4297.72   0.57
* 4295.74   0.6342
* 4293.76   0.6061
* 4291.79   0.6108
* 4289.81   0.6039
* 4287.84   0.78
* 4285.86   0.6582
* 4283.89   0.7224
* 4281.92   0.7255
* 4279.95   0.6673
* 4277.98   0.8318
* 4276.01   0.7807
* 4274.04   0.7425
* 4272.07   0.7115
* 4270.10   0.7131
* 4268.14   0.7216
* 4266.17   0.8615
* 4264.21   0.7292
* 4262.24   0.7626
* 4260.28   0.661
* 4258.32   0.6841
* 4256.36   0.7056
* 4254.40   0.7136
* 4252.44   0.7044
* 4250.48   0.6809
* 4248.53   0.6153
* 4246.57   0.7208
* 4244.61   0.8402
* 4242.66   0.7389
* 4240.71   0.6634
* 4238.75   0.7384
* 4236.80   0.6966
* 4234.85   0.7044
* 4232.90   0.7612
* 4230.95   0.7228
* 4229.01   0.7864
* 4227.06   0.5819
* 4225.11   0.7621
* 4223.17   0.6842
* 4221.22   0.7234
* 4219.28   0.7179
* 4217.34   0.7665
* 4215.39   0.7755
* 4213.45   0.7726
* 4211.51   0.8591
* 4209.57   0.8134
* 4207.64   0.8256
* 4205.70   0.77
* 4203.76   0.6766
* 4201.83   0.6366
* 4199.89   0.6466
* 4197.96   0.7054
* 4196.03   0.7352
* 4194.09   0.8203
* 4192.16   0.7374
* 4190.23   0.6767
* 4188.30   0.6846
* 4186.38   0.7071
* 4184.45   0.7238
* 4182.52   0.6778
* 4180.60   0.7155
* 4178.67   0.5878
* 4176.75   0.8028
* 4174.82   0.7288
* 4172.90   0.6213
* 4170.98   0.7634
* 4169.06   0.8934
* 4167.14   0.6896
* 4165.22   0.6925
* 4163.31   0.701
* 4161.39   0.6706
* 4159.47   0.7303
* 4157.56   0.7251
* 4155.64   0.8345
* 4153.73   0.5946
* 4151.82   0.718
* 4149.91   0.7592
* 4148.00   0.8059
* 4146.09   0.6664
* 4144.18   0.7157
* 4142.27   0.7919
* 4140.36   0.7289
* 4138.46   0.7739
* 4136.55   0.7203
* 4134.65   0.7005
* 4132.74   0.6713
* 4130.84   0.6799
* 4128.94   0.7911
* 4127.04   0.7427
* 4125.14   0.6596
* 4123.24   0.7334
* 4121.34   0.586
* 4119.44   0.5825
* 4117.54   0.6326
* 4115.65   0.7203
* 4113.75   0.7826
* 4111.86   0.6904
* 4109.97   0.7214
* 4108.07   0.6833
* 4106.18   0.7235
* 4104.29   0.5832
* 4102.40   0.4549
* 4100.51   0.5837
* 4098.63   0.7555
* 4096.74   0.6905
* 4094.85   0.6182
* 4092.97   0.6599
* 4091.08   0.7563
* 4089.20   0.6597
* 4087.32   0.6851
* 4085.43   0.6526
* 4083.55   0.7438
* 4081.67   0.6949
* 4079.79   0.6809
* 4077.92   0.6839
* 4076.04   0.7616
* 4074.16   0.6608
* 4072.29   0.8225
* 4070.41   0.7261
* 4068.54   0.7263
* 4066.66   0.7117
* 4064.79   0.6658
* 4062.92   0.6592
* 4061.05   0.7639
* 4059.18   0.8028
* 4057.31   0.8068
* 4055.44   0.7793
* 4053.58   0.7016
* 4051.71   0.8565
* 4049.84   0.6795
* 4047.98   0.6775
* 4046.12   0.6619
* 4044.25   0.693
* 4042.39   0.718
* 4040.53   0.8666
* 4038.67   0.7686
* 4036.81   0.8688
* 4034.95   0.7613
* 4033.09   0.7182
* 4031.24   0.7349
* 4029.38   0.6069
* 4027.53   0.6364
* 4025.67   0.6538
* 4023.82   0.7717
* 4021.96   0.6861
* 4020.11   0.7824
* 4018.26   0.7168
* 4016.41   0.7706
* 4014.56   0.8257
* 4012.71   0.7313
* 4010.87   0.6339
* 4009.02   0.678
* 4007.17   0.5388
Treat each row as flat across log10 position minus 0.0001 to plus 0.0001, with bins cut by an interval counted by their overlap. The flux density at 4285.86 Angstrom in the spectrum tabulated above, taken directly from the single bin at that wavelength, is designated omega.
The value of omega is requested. 0.6582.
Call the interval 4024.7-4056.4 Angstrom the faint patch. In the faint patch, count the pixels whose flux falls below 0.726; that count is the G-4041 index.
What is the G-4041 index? 10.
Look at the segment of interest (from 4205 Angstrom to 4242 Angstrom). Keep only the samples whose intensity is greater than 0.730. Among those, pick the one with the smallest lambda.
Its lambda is 4205.70 Angstrom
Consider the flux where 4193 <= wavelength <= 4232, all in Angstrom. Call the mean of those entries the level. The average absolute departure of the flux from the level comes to 0.056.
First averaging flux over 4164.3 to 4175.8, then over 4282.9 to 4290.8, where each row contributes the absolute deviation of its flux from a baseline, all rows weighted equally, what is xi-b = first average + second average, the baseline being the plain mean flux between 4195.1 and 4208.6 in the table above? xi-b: 0.124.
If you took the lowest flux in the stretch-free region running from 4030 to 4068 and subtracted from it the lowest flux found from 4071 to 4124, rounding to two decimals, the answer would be 0.20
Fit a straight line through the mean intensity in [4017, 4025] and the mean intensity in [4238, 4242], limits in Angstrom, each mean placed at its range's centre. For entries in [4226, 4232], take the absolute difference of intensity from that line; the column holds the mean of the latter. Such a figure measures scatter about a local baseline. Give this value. 0.075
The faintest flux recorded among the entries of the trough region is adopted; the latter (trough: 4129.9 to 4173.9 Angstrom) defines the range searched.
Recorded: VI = 0.5946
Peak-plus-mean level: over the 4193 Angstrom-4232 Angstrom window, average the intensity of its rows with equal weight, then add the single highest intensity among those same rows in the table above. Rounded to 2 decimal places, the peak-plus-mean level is 1.60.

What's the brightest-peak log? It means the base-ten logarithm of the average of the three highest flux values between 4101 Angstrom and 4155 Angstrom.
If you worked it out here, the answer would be -0.099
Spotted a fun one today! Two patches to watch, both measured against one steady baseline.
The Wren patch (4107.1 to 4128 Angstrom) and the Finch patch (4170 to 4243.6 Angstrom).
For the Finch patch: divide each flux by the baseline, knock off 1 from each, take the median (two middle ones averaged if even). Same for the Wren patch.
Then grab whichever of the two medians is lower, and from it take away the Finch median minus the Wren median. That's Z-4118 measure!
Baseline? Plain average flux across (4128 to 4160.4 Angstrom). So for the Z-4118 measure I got -0.10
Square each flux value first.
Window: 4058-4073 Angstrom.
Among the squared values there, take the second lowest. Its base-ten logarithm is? -0.35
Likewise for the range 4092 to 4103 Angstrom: -0.47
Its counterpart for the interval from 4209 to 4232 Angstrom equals -0.33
